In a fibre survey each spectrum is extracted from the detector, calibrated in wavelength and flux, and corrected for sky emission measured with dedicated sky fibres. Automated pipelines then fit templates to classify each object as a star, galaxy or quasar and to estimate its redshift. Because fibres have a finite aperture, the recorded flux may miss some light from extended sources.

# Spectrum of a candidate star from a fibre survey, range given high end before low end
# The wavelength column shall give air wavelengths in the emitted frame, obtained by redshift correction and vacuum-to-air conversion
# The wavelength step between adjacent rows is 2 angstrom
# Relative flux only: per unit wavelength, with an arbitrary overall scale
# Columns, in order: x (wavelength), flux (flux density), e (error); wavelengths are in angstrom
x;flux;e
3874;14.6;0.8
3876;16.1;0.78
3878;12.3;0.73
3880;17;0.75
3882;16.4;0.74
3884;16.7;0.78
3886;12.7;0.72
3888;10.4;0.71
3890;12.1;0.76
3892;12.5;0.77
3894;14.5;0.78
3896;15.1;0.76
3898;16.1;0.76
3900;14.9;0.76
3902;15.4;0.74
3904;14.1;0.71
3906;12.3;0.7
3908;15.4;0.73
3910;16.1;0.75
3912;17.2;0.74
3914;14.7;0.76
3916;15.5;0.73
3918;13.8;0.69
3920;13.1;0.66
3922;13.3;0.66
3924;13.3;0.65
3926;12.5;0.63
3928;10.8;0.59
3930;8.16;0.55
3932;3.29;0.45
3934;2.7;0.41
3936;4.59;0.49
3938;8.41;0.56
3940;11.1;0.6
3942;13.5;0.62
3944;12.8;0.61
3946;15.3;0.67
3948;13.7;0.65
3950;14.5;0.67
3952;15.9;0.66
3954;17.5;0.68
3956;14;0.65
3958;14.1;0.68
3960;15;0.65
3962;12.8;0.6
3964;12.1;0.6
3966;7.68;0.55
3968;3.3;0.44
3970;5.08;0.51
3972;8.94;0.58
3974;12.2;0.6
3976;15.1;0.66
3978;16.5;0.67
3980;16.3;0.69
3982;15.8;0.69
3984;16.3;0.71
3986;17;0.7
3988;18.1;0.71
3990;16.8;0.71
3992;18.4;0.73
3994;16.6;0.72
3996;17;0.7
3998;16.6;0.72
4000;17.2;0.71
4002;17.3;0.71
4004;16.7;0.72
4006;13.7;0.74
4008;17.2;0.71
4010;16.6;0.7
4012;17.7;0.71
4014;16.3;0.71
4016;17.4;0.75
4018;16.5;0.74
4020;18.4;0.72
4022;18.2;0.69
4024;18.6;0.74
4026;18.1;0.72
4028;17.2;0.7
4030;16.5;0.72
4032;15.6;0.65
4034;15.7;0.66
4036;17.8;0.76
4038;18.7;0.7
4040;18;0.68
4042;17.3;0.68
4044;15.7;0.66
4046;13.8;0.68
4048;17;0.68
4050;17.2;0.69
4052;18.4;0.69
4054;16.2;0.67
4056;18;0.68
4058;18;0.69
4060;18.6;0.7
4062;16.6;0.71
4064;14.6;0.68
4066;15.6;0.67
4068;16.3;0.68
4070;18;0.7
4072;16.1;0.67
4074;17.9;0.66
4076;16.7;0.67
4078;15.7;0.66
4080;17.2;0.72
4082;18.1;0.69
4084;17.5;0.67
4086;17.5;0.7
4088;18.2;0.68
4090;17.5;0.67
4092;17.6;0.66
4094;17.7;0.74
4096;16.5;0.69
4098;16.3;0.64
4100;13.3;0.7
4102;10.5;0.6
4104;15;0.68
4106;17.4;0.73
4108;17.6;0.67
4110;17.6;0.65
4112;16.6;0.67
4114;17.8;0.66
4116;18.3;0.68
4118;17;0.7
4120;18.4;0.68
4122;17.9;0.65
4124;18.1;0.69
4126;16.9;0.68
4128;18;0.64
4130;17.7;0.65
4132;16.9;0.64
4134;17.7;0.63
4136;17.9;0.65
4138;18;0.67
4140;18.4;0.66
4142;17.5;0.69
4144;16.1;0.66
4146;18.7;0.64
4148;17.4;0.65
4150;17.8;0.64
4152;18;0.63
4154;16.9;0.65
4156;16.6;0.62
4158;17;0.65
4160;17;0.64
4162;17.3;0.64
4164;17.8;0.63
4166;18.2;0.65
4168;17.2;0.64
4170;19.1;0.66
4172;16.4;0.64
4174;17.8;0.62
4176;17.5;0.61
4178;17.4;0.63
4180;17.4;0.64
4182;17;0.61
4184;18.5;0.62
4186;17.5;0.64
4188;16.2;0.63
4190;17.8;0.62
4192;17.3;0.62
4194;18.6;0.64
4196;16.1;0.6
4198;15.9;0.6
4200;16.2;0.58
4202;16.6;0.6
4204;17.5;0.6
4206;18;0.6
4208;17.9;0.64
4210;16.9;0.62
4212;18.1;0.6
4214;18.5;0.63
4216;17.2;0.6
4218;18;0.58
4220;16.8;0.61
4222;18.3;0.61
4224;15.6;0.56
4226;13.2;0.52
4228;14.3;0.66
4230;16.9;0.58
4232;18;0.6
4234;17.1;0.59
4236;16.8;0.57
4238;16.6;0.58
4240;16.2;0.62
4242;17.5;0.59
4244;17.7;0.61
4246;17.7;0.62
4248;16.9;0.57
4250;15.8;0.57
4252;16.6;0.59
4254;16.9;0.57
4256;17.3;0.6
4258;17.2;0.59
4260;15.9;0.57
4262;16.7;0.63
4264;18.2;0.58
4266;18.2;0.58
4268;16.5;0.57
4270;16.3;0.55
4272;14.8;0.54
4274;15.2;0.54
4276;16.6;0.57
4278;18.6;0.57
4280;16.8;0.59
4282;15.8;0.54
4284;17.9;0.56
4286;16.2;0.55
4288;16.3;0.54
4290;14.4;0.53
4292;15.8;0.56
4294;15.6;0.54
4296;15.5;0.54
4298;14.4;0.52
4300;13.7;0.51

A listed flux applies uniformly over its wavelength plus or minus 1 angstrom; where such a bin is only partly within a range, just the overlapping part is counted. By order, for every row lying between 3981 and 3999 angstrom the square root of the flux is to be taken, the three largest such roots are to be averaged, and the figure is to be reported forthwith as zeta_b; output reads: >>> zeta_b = 4.22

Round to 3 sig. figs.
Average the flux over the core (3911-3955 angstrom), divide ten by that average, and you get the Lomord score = 0.828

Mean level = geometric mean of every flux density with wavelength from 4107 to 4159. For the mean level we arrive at 17.6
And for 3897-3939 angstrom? 11.0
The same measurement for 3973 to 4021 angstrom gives 16.5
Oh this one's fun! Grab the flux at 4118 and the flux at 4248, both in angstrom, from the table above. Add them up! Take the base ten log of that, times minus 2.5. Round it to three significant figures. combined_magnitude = -3.83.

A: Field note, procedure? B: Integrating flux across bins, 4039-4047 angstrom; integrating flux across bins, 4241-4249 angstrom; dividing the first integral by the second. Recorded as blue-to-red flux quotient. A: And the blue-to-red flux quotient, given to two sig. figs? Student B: 0.93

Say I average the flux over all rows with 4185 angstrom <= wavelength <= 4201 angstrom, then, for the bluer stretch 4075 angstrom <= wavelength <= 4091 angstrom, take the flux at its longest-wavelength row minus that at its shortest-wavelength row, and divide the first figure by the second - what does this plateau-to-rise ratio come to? 21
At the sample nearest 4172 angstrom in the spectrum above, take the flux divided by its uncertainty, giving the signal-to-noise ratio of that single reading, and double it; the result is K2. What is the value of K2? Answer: 51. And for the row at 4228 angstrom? 43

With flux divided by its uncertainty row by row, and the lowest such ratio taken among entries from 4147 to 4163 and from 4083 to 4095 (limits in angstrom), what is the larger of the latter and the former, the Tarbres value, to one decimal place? 26.0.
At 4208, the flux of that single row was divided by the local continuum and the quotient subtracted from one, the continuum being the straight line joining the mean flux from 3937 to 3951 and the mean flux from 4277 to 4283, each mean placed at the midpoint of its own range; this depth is -0.11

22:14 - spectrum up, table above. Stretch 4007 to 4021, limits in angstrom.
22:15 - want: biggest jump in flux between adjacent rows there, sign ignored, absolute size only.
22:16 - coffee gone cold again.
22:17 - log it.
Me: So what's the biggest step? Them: 1.9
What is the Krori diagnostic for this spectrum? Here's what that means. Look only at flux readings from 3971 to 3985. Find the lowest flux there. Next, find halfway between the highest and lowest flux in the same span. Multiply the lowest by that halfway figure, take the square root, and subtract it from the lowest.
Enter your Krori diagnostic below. -1.72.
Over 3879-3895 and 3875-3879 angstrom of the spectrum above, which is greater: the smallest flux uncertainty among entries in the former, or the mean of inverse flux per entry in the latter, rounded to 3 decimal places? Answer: 0.710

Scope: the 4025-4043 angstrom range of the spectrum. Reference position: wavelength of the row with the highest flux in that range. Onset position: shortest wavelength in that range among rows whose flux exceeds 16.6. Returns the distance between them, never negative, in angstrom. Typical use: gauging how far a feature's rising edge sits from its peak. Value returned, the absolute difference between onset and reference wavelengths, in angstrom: 12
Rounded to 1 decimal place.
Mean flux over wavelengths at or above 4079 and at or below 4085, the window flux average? 17.6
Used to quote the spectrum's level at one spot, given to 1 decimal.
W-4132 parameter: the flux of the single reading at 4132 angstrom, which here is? 16.9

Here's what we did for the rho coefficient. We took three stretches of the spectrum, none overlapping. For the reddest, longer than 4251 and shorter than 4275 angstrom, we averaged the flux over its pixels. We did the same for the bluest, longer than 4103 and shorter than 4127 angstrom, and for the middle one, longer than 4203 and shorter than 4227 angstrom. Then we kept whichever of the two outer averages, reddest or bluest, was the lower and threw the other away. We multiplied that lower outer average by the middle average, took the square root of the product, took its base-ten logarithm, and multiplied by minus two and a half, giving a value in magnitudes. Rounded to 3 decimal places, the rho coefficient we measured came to -3.070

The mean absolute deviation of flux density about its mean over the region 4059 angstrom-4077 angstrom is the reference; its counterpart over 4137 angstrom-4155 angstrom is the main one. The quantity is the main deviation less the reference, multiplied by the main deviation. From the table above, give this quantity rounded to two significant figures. -0.22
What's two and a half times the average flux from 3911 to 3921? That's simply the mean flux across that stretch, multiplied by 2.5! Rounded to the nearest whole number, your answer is 37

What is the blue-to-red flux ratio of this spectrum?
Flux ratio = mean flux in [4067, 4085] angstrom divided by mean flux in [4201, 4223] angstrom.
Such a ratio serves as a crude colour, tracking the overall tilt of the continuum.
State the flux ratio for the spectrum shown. 0.968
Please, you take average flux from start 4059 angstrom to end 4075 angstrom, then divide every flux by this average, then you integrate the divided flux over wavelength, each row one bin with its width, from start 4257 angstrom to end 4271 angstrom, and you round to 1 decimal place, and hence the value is 14.2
